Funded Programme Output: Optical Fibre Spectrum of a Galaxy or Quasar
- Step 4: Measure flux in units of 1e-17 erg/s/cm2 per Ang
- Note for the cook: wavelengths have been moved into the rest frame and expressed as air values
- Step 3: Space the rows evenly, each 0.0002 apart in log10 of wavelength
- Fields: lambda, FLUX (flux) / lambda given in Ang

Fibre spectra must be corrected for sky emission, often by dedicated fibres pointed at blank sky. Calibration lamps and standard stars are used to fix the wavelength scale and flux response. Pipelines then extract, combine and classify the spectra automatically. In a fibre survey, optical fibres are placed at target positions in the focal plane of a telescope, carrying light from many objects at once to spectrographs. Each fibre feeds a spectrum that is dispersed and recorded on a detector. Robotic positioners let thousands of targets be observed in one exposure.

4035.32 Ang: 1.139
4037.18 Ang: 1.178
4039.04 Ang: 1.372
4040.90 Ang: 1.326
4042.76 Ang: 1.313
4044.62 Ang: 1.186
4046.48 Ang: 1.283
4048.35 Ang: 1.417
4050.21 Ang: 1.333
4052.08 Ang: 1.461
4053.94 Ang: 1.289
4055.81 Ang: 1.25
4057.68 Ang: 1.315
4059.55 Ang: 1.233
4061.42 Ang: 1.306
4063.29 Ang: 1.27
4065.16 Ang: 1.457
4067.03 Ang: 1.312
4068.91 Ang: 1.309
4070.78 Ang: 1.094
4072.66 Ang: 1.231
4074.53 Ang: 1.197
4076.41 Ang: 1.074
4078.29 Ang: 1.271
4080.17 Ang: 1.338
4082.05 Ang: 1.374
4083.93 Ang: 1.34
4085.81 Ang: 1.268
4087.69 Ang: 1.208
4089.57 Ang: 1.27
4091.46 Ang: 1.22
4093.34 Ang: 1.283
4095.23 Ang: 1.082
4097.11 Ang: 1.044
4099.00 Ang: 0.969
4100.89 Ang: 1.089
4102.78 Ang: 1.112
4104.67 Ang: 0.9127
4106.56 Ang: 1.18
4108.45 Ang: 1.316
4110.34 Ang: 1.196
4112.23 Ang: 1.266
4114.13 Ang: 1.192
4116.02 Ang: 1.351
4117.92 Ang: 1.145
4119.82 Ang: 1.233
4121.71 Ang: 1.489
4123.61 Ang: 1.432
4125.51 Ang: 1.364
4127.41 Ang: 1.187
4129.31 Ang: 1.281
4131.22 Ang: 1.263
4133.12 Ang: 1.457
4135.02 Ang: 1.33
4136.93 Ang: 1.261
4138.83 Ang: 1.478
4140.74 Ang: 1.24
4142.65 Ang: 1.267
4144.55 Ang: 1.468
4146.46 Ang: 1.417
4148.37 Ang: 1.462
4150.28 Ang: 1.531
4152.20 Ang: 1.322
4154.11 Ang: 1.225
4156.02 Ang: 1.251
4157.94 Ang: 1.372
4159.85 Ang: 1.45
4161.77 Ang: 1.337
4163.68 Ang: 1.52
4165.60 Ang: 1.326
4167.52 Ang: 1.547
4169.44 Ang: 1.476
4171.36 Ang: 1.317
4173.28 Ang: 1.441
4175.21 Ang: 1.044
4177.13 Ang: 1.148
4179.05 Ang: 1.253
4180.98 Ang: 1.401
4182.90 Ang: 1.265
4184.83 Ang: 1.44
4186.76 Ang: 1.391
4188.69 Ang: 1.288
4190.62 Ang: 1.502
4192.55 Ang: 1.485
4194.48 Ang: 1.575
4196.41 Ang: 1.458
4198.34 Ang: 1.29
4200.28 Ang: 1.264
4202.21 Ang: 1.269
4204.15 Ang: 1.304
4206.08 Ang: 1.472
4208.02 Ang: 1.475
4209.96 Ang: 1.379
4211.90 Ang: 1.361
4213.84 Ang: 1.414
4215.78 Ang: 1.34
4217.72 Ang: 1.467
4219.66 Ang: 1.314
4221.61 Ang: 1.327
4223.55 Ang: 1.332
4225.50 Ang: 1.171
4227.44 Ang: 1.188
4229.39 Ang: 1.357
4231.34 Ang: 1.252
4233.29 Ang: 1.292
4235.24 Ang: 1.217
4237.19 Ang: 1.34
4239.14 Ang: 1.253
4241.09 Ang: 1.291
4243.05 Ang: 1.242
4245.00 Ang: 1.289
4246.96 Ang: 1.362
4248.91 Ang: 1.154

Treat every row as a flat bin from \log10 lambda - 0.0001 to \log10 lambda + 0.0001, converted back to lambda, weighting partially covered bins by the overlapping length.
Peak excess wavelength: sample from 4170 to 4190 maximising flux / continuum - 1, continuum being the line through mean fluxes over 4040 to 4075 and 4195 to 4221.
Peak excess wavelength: 4173.28 Ang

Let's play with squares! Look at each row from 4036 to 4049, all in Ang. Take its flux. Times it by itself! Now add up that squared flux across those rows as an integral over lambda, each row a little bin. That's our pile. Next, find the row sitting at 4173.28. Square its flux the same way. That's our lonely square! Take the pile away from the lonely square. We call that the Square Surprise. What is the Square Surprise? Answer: -20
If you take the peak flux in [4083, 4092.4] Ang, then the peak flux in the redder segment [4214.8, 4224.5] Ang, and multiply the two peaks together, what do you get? 1.97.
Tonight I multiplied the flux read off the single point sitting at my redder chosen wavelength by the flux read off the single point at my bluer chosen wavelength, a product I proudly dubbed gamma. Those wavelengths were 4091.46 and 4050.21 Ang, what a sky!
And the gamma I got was 1.63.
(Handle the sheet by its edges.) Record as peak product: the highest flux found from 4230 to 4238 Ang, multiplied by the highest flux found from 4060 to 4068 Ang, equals 1.95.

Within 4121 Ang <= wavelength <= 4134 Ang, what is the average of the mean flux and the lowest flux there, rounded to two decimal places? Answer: 1.27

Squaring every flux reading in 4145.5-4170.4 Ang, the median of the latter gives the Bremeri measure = 2.01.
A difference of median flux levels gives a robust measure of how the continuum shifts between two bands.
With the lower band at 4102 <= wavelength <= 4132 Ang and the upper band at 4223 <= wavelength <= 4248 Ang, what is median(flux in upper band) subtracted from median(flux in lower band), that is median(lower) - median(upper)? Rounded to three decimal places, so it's -0.041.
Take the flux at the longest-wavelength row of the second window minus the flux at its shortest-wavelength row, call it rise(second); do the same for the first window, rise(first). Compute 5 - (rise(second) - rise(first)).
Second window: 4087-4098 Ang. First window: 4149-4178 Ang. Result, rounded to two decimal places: 4.78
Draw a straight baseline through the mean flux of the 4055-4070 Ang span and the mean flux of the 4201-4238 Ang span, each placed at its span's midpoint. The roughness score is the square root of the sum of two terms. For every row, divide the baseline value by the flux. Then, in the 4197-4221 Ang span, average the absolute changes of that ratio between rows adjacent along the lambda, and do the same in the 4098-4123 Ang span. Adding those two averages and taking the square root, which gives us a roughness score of 0.43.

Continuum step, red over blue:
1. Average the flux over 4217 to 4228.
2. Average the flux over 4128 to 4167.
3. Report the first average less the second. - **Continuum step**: -0.06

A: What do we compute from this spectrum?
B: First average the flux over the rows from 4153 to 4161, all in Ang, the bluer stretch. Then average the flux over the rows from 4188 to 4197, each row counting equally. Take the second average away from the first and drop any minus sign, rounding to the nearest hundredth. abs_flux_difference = 0.14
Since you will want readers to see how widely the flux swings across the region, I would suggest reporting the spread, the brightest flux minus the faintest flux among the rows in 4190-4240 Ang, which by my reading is 0.40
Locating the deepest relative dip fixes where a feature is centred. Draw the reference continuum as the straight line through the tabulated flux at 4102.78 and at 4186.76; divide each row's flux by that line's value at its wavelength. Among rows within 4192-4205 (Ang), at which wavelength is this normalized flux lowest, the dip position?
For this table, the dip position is 4202.21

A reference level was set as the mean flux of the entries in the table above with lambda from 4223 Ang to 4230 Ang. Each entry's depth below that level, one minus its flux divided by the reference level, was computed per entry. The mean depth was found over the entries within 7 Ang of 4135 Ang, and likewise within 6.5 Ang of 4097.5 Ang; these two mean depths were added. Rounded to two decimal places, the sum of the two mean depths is 0.06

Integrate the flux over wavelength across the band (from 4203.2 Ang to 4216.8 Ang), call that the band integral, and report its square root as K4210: 4.35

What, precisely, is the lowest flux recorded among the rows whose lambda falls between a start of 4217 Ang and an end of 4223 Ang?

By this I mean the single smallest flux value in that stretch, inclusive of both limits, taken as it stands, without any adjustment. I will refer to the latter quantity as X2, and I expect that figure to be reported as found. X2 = 1.314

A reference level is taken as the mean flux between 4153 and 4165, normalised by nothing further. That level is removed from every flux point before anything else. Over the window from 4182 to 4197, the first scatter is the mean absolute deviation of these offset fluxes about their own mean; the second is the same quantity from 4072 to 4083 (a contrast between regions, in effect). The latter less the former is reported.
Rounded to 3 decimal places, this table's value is -0.003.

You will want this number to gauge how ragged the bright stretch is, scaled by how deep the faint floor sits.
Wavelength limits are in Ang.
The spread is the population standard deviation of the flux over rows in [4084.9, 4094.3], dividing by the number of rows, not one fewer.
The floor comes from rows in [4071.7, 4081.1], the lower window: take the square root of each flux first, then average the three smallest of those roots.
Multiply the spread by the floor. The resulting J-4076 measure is 0.032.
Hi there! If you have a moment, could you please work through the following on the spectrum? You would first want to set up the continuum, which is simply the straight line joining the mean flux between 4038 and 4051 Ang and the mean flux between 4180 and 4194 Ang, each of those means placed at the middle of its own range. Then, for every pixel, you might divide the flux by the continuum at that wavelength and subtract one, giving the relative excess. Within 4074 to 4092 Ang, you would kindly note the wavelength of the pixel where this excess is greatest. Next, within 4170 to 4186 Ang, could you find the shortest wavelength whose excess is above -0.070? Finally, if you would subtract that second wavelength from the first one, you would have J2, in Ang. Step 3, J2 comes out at -89.3 Ang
